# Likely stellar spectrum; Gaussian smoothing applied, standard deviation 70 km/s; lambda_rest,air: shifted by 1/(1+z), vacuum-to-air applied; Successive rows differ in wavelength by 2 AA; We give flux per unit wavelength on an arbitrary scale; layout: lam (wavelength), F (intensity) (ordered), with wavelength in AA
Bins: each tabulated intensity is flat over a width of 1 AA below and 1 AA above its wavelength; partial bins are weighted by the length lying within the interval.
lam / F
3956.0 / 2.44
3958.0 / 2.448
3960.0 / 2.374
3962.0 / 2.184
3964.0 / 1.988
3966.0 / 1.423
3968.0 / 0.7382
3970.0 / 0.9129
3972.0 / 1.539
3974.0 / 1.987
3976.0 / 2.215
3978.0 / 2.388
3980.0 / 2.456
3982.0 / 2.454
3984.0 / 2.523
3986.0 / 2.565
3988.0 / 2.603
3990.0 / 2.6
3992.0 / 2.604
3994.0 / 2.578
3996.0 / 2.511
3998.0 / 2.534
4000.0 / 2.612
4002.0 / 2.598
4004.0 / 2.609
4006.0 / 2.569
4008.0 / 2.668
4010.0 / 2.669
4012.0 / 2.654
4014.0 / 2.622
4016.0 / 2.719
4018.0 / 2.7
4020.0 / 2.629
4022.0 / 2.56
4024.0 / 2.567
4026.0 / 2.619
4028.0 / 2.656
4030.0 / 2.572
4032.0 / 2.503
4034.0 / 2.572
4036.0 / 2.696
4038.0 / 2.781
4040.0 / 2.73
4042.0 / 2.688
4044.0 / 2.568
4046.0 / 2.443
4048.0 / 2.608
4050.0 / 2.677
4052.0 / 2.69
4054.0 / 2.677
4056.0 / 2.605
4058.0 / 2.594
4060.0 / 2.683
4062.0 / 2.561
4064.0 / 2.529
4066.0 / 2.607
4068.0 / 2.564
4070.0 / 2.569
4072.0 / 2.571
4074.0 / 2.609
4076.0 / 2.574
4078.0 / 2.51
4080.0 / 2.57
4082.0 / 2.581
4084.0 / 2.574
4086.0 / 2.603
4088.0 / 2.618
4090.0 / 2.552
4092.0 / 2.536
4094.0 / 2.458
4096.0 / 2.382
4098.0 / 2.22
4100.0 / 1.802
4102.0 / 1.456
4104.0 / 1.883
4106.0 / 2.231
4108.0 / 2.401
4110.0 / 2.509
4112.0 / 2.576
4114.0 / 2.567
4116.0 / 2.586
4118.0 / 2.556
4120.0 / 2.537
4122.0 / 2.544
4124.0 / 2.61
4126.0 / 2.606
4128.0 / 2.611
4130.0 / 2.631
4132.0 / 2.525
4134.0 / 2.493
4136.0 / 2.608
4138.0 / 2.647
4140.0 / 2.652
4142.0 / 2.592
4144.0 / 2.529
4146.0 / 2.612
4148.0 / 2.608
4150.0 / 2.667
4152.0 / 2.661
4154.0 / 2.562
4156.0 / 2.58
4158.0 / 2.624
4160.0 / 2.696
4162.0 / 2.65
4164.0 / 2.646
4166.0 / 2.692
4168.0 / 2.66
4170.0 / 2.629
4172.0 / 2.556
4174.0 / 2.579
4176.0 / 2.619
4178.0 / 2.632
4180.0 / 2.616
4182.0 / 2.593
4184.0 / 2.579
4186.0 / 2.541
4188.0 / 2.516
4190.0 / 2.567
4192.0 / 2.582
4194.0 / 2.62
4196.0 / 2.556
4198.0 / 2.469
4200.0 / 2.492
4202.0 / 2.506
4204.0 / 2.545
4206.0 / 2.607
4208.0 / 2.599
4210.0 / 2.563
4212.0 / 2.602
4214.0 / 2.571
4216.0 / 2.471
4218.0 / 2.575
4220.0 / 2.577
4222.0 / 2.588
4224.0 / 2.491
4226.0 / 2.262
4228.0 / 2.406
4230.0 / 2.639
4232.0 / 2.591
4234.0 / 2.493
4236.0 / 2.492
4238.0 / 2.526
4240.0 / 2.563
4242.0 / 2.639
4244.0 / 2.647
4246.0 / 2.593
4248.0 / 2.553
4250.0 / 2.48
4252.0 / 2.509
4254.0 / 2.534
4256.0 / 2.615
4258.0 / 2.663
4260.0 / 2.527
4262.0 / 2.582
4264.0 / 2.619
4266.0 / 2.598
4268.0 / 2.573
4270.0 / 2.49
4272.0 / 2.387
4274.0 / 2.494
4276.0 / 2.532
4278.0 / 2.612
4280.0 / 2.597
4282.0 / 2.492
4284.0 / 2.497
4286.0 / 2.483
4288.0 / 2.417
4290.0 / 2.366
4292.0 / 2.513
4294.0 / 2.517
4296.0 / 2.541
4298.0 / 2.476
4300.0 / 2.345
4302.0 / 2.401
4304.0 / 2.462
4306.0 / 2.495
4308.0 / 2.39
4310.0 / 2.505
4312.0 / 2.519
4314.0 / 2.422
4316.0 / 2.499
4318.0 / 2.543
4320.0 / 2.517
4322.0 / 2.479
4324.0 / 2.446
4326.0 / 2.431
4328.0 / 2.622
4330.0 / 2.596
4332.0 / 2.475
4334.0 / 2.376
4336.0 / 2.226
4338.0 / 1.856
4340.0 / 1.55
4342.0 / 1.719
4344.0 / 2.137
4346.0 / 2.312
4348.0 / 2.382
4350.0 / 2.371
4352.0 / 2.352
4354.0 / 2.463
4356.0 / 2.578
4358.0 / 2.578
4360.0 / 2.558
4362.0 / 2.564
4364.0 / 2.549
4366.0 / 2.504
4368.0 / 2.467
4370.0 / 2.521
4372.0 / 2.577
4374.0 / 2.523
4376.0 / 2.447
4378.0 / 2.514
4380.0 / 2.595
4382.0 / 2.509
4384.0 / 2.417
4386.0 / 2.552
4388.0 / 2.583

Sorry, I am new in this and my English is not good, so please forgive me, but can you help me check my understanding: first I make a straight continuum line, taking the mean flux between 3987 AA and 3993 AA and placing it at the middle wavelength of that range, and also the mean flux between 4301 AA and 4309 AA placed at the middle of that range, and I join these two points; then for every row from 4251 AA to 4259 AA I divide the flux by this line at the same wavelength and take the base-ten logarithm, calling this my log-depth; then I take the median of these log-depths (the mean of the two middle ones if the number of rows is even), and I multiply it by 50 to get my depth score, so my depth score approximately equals 1.0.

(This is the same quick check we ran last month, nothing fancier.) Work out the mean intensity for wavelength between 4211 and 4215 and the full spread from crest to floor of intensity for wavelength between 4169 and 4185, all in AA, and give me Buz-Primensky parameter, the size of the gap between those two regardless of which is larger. 2.51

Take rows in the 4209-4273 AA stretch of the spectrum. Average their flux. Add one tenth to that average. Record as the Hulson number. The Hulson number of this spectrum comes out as 2.64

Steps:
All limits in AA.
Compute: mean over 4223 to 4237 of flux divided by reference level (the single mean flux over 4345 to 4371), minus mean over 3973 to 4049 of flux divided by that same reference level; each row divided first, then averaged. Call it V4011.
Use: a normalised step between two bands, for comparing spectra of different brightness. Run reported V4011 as -0.04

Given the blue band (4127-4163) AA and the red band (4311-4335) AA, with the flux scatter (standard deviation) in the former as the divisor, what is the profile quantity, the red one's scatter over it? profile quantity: 1.3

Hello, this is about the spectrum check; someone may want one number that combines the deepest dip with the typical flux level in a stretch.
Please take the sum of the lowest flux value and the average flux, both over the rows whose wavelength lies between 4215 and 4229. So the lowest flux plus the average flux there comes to 4.74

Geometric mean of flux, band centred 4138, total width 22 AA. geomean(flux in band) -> 2.59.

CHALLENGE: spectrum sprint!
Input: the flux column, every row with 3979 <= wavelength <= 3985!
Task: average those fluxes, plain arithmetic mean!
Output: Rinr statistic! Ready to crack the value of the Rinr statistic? 2.48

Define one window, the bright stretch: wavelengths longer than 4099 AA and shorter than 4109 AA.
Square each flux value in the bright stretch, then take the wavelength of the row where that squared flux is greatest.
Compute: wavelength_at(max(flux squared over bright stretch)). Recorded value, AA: 4108.0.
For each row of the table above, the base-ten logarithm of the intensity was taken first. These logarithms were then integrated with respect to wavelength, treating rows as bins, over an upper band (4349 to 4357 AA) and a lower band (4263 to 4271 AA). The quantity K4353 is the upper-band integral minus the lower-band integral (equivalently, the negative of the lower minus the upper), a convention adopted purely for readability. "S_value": -0.18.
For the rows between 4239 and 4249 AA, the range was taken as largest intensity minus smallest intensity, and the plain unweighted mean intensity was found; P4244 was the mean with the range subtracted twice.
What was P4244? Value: 2.41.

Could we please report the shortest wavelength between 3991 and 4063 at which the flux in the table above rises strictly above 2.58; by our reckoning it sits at 3992.0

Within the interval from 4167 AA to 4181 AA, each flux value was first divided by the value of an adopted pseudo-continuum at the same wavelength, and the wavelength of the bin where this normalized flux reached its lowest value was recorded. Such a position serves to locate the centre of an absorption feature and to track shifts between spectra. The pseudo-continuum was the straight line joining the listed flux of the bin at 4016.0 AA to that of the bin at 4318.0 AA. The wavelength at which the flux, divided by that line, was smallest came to 4172.0 AA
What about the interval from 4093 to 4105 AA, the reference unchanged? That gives 4102.0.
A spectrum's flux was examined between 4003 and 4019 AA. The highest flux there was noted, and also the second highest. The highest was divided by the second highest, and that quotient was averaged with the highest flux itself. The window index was 1.86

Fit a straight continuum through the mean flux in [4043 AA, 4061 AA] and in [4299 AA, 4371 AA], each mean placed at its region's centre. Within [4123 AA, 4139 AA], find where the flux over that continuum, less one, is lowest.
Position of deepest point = 4134.0 AA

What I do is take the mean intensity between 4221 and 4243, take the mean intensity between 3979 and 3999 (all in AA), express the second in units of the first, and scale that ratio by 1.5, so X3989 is 1.52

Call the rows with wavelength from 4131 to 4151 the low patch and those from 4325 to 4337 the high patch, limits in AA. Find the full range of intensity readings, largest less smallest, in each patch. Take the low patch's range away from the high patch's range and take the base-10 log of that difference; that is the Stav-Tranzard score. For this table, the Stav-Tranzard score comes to -0.7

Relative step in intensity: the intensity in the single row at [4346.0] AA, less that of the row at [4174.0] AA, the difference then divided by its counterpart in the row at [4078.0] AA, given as -0.11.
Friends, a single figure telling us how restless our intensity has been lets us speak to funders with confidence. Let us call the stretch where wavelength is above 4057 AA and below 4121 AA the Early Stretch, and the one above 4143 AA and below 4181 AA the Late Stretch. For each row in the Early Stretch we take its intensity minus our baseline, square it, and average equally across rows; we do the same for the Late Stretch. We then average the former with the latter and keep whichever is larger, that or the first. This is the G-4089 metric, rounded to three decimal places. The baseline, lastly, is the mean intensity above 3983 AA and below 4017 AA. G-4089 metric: 0.091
